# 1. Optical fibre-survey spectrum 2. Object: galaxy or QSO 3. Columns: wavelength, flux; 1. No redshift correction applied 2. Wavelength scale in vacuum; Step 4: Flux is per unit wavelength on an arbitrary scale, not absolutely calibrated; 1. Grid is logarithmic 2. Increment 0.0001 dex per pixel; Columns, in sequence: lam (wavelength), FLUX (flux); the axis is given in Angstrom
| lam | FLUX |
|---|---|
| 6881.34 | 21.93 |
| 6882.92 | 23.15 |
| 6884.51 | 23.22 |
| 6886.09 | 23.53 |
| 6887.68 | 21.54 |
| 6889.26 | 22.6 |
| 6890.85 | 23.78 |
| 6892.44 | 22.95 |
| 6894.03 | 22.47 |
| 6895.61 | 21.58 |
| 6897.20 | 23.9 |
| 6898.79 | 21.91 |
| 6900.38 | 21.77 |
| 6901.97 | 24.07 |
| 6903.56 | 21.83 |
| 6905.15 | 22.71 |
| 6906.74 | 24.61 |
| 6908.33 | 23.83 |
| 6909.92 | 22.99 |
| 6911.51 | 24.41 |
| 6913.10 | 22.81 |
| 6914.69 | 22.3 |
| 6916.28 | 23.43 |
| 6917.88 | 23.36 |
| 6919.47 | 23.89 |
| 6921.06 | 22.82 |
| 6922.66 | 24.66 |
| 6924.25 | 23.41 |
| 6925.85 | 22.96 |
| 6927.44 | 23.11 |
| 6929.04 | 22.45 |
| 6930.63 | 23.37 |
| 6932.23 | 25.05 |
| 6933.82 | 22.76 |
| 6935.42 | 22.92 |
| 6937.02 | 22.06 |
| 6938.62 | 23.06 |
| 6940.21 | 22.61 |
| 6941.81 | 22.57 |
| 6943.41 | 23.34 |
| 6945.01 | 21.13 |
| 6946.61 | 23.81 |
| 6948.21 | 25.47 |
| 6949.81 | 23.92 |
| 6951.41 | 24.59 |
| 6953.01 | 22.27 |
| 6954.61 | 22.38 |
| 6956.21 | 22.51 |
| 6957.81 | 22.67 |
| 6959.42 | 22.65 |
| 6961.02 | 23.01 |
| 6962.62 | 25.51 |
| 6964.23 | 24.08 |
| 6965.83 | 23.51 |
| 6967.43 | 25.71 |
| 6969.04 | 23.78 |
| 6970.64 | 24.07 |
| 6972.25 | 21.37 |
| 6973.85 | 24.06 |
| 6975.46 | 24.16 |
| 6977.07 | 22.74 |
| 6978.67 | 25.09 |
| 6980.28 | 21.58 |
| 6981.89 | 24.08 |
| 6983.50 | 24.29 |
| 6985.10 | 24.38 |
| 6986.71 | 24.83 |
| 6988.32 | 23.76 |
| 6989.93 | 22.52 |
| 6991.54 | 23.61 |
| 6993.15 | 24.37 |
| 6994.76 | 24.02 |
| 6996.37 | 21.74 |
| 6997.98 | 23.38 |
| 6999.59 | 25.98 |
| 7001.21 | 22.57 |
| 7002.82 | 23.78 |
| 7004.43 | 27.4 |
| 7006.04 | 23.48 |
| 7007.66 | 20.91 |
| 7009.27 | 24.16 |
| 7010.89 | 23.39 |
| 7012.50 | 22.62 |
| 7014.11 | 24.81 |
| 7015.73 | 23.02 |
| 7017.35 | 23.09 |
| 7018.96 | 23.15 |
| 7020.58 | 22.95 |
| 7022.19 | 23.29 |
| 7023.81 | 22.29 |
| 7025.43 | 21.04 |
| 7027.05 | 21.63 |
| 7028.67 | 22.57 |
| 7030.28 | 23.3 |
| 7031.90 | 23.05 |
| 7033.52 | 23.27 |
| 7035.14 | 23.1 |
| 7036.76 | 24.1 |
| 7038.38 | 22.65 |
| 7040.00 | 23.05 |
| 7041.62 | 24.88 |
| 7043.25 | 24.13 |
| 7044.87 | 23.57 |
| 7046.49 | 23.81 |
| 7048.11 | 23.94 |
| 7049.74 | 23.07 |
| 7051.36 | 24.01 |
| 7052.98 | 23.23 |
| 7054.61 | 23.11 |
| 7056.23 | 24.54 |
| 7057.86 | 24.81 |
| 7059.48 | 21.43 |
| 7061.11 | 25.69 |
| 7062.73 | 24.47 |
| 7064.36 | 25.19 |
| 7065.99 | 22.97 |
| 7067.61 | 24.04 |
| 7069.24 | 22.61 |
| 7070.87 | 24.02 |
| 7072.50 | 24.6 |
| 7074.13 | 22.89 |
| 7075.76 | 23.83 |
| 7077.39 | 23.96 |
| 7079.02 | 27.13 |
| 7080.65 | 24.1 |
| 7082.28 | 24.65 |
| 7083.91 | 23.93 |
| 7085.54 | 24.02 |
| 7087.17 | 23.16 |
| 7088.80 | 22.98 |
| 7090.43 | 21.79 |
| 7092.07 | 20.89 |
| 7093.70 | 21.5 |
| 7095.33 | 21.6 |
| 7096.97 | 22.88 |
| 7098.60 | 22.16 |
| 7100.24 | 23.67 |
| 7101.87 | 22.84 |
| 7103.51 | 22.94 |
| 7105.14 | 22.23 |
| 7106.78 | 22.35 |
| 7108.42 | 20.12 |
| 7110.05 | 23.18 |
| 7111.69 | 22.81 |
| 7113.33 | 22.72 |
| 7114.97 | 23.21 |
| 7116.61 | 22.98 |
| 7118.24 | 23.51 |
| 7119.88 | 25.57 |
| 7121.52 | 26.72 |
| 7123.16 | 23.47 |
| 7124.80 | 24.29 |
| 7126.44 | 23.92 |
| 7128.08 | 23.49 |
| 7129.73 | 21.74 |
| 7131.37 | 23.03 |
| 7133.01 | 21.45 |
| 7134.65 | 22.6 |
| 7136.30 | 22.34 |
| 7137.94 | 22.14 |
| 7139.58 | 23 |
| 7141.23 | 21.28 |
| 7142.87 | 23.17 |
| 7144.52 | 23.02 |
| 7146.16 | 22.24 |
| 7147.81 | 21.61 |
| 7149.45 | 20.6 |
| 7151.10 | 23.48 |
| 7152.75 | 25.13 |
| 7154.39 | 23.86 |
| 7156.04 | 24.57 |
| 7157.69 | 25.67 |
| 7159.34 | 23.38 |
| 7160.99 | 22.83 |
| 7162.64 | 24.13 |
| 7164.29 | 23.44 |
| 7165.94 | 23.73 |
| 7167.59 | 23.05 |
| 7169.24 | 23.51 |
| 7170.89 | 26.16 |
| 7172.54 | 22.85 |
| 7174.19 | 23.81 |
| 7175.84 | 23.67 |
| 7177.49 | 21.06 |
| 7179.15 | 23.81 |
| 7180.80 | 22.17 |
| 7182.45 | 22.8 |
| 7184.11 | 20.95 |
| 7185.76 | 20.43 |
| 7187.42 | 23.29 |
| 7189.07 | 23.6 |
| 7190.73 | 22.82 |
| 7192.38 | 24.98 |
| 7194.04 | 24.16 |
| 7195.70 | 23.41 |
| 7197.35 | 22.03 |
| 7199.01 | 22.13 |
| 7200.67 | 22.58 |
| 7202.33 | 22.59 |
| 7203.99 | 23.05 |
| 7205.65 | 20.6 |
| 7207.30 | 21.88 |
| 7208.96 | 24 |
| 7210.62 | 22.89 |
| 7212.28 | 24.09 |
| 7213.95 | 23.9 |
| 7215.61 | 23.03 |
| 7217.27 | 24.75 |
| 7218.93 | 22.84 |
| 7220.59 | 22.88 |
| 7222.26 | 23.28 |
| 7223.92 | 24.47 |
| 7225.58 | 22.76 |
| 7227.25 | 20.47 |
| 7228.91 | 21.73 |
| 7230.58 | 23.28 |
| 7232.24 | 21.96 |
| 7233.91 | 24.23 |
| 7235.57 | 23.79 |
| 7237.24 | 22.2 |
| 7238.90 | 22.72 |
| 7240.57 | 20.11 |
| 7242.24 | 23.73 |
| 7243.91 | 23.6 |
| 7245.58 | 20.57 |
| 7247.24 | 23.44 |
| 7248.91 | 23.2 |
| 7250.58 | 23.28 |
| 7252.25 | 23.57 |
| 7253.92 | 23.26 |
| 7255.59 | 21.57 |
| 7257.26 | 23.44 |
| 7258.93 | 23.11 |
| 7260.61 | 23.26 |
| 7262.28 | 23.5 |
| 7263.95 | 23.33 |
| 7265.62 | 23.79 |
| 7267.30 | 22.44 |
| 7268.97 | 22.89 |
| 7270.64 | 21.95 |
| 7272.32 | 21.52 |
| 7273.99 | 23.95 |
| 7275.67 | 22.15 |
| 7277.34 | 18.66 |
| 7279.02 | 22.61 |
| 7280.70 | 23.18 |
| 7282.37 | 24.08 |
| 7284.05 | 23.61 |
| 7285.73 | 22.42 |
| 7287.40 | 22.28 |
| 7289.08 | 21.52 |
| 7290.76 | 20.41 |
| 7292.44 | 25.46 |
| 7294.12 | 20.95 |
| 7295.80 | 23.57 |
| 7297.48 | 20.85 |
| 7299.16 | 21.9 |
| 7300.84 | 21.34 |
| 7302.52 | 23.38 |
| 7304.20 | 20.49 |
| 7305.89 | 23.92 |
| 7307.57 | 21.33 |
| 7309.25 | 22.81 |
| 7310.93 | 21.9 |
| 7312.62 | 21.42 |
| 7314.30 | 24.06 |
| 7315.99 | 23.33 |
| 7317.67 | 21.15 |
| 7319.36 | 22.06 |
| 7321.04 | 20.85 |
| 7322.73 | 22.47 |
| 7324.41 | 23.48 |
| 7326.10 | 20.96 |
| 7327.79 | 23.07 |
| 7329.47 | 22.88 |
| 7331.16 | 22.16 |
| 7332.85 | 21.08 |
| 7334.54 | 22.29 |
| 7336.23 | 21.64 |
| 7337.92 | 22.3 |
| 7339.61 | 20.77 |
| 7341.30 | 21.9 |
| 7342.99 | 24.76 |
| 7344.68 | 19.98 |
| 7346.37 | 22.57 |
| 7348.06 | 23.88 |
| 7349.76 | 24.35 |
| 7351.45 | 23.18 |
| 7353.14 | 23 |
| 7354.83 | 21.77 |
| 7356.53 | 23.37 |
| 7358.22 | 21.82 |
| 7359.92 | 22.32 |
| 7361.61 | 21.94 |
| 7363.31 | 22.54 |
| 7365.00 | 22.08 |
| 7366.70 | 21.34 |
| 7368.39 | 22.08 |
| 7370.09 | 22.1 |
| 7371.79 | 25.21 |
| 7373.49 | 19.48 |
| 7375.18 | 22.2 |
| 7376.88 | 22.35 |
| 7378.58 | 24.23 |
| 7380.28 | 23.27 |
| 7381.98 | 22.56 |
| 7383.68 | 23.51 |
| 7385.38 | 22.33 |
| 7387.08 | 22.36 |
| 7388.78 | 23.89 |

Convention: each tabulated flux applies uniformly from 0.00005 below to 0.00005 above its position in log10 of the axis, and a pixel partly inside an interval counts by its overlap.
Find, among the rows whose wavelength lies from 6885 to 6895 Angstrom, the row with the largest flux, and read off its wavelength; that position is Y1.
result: 6890.85 Angstrom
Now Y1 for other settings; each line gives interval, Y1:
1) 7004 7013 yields 7004.43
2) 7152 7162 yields 7157.69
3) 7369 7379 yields 7371.79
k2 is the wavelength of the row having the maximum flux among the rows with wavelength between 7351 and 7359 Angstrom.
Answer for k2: 7356.53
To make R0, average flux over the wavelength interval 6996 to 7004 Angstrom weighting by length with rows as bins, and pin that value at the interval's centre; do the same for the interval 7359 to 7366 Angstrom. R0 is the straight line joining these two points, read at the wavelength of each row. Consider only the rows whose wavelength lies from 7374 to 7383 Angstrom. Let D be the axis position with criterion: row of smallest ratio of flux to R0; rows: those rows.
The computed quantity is 7375.18 Angstrom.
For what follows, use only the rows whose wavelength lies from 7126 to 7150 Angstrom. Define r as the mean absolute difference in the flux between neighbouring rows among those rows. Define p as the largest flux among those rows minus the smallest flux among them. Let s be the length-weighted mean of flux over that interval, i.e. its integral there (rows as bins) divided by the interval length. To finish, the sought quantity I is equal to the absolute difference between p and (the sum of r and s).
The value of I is 20.0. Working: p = 3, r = 1.0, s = 22.4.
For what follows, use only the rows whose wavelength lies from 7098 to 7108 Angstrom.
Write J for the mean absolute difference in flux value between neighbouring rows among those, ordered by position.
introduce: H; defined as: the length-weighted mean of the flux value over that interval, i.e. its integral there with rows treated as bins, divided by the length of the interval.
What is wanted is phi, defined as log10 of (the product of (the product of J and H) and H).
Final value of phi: 2.5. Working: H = 22.59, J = 0.7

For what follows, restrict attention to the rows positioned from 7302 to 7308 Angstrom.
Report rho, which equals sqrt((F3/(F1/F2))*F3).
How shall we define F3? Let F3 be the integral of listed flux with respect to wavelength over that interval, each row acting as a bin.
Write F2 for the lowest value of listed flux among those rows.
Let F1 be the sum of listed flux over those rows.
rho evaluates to 64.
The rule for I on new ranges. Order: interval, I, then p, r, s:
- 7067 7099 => 18.1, 6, 1.0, 23.3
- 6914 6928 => 21.8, 2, 0.8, 23.3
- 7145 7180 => 19.3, 6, 1.4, 23.5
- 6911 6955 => 20.0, 4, 1.1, 23.2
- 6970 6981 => 21.7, 4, 2.1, 23.3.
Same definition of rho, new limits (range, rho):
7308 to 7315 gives 77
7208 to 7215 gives 81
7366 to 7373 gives 77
